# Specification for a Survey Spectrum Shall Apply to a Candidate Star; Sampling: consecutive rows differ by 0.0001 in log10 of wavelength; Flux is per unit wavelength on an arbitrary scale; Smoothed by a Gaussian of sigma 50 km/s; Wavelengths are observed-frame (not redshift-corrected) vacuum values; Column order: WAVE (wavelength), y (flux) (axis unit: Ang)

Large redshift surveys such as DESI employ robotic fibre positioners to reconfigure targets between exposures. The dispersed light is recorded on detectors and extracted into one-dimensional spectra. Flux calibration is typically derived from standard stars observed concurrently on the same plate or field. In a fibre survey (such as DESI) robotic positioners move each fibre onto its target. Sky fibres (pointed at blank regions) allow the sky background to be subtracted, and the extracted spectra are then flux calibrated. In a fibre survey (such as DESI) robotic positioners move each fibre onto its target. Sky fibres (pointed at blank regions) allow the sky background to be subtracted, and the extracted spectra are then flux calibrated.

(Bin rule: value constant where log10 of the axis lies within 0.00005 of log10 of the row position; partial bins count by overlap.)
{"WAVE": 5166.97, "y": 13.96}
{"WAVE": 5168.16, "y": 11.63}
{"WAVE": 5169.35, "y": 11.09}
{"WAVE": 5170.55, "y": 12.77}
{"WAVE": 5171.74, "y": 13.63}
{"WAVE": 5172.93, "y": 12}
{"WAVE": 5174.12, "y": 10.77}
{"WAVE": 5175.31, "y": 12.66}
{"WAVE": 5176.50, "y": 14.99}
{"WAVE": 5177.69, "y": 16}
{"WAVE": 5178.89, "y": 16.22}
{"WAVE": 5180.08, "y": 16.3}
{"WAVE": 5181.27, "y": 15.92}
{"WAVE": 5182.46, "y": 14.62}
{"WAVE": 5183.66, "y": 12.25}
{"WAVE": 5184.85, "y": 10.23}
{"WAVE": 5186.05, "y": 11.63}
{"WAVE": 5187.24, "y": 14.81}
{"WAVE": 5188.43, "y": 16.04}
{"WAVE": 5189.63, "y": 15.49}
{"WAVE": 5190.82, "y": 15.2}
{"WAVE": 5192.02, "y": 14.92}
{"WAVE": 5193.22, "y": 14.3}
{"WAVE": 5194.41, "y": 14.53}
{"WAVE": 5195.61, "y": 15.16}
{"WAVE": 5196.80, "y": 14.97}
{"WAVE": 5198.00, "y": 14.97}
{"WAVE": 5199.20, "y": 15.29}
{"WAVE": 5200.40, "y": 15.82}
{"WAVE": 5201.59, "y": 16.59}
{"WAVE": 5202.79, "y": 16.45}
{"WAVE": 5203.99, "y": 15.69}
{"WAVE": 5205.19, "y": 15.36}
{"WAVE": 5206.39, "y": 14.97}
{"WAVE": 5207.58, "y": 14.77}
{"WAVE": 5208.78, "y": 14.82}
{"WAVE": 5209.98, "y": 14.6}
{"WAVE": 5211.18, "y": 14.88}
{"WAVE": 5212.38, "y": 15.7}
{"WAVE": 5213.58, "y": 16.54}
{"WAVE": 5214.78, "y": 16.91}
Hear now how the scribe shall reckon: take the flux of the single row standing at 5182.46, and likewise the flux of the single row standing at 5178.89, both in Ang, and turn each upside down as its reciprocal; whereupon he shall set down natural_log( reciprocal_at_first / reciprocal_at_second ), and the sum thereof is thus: 0.10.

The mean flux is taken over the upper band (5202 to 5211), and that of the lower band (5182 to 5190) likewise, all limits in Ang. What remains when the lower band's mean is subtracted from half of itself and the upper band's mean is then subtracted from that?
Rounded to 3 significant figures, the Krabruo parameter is -22.0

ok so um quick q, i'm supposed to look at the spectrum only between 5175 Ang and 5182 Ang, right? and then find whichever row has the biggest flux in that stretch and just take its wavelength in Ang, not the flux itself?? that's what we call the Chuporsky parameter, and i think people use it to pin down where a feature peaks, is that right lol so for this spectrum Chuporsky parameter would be 5180.08 Ang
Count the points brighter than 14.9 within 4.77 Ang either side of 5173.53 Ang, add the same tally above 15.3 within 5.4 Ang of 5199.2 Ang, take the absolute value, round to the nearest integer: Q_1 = 6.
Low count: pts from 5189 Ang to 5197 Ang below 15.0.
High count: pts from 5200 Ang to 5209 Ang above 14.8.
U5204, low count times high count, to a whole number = 28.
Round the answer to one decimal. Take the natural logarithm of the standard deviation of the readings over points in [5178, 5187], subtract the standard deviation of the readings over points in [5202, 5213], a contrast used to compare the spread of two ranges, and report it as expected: 0.3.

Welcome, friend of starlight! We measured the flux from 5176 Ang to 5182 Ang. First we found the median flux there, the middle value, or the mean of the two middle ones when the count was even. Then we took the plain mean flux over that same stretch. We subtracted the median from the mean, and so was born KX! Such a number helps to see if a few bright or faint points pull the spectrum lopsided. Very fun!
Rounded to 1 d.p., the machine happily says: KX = -0.1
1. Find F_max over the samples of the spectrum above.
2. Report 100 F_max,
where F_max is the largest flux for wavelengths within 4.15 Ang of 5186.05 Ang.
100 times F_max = 1604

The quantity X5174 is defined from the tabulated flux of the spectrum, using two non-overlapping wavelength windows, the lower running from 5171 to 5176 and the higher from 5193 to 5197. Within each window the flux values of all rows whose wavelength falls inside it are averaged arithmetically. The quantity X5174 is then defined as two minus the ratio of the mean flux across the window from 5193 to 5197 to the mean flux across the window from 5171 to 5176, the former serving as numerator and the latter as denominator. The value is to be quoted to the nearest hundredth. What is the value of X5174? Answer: 0.80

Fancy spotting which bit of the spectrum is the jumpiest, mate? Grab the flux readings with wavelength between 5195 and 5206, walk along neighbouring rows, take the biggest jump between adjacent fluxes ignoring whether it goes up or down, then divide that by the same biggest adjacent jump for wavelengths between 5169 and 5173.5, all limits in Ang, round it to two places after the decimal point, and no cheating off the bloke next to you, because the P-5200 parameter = 0.46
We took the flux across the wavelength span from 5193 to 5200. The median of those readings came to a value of 15.0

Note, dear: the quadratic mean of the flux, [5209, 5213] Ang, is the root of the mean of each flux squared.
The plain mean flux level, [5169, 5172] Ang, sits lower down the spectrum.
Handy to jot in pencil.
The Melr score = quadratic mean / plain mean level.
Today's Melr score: 1.21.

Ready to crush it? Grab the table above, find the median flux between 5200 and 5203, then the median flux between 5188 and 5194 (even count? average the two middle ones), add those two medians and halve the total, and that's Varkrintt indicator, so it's 15.8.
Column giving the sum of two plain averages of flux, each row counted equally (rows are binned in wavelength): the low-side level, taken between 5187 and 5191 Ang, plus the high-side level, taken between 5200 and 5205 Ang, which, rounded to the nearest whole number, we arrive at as 32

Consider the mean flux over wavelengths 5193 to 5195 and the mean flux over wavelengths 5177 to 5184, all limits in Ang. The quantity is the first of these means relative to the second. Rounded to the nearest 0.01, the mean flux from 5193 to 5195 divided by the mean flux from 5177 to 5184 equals 0.95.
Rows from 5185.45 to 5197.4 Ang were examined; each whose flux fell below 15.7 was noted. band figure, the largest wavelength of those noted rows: 5196.80 Ang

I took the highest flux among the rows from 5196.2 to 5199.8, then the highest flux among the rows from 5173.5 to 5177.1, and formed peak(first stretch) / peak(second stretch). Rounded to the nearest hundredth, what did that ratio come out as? 1.02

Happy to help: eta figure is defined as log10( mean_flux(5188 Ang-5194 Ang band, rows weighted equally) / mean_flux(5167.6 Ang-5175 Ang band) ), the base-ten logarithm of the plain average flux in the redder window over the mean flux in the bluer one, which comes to 0.10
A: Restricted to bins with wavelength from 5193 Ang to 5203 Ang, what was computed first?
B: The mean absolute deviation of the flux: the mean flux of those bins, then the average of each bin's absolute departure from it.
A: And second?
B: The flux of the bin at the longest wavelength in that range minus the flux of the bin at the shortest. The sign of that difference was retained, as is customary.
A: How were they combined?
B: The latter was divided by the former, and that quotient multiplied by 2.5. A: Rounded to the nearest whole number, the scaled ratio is 9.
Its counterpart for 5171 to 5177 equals 3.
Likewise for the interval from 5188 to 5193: -8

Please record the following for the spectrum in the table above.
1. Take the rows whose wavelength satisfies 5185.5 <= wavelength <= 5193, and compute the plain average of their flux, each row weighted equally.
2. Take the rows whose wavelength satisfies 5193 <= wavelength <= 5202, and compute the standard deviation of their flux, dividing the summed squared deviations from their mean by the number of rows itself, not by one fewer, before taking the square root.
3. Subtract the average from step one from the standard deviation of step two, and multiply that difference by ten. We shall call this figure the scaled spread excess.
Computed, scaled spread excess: -140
